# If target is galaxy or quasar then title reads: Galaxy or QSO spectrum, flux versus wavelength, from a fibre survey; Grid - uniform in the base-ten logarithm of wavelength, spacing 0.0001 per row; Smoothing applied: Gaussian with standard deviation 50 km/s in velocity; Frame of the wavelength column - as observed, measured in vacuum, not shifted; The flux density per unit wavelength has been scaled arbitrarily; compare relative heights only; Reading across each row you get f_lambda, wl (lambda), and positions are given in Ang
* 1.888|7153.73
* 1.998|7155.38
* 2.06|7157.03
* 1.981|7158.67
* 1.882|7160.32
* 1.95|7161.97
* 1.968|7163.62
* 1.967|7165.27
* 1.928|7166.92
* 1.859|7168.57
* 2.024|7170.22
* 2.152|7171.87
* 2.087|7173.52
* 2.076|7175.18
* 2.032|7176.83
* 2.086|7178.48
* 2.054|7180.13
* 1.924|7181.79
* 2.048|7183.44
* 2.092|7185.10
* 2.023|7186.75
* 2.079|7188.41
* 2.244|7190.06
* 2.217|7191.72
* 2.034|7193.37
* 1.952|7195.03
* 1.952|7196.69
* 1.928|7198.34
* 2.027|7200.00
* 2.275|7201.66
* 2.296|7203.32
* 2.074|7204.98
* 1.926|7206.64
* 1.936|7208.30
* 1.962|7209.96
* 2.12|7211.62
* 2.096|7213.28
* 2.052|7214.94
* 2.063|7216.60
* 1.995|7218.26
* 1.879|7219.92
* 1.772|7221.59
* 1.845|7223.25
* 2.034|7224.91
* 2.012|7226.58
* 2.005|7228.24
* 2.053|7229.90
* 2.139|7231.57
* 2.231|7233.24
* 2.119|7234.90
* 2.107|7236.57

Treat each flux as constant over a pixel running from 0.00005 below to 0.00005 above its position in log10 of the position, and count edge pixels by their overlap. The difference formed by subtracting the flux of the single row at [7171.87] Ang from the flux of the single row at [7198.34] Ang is -0.224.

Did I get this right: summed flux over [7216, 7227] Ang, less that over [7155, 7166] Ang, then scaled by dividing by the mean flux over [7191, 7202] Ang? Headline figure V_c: -0.1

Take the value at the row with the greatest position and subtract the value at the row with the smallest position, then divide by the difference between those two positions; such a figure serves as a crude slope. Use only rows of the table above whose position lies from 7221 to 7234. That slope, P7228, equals 0.039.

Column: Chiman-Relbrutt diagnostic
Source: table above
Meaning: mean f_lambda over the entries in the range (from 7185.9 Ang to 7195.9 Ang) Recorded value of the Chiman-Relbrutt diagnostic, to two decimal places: 2.09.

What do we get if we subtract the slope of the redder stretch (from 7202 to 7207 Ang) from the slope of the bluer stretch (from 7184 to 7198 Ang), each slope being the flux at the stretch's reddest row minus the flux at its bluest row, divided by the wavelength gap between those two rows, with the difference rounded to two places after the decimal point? 0.10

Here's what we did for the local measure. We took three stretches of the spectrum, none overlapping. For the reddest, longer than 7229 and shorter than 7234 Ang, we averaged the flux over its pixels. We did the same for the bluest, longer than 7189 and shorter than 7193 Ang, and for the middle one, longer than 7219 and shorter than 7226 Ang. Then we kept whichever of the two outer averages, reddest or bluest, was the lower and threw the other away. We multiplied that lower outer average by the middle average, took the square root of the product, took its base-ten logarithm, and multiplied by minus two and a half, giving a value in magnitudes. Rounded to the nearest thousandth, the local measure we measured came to -0.757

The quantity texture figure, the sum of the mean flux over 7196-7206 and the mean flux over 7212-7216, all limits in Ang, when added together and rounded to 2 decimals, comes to 4.17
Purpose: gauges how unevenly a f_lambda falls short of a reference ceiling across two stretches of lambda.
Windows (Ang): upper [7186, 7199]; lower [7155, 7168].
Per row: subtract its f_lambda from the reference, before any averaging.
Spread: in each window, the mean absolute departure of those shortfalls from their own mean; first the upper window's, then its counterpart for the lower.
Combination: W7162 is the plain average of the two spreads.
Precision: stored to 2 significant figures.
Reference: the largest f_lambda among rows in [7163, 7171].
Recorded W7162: 0.065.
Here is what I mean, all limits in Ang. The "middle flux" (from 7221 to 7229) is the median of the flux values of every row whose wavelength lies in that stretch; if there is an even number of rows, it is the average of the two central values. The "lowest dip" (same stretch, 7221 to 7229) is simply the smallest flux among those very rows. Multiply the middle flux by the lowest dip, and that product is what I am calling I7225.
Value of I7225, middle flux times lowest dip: 3.6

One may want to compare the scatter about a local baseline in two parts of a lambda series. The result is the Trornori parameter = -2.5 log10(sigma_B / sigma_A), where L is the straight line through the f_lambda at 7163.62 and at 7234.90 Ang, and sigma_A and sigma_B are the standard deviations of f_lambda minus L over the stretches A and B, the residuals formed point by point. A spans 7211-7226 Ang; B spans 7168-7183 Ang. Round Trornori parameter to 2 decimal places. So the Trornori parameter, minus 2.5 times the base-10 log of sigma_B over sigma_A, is 0.40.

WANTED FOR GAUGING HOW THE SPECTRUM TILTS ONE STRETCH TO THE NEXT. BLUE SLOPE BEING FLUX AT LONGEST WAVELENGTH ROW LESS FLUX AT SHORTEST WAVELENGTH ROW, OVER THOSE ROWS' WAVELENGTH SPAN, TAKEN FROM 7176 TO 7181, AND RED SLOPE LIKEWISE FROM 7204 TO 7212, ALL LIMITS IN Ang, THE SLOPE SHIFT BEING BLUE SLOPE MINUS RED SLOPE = 0.00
